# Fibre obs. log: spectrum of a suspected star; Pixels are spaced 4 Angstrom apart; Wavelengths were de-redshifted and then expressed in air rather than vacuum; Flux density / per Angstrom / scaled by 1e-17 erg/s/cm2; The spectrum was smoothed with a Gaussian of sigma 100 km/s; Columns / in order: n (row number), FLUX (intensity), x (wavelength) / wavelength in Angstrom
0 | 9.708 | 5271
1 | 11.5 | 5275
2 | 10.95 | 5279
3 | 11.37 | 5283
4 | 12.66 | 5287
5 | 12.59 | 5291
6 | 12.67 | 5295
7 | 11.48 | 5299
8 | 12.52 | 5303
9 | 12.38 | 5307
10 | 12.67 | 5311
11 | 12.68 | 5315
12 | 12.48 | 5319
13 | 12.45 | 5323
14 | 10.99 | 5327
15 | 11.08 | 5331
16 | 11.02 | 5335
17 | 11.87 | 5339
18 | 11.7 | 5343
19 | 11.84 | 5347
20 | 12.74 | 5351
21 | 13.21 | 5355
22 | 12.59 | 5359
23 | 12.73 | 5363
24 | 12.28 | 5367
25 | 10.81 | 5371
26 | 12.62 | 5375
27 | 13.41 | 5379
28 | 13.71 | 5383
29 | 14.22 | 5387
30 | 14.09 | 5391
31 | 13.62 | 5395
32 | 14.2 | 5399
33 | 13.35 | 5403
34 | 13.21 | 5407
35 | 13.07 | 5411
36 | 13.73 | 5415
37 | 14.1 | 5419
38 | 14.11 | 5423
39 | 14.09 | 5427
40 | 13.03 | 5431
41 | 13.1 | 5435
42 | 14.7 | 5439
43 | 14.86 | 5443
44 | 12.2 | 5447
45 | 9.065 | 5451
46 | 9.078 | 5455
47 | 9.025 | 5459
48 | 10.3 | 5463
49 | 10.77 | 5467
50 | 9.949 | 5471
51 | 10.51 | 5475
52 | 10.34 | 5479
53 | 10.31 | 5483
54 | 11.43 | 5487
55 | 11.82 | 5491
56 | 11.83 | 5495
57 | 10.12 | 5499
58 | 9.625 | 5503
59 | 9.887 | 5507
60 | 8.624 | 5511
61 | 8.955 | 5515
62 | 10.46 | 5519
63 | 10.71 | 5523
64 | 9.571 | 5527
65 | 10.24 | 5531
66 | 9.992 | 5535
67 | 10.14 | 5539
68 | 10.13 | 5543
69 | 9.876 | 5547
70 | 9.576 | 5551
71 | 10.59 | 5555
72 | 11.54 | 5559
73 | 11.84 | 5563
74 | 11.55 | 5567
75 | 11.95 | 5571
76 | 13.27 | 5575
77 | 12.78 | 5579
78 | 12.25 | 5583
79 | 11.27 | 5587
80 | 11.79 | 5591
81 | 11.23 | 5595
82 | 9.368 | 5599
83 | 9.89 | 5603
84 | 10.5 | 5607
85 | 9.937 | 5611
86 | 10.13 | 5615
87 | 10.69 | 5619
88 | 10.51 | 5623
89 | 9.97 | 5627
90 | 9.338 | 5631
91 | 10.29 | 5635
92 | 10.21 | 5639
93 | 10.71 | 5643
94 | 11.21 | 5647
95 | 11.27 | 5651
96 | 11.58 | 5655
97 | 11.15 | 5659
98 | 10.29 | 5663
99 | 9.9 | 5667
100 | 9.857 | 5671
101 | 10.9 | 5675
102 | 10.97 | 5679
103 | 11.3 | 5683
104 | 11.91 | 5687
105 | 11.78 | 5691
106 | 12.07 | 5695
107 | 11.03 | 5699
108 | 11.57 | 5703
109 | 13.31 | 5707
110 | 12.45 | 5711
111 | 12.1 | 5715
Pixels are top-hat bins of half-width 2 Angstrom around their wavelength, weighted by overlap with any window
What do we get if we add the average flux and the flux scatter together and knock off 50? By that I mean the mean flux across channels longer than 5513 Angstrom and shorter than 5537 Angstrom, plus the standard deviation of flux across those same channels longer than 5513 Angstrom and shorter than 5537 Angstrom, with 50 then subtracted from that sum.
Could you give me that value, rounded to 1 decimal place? -39.4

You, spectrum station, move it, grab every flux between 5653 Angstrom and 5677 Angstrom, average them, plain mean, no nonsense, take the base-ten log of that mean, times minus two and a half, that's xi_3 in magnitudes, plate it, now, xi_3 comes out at -2.56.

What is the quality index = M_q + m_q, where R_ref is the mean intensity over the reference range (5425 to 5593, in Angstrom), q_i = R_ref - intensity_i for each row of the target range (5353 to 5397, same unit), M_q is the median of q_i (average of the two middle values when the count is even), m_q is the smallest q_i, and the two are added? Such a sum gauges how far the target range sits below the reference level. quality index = -5.4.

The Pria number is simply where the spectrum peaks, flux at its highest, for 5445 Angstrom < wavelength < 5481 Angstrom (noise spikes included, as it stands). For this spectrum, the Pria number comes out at 5447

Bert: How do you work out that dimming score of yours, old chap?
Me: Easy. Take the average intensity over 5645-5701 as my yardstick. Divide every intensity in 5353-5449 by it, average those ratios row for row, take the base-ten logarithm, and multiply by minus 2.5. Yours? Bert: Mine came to -0.20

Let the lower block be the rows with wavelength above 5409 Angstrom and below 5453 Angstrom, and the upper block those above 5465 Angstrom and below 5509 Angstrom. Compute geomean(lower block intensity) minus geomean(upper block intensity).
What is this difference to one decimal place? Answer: 2.6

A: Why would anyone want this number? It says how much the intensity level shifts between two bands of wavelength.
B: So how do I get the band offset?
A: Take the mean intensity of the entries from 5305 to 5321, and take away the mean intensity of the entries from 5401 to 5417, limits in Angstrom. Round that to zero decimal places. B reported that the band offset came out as -1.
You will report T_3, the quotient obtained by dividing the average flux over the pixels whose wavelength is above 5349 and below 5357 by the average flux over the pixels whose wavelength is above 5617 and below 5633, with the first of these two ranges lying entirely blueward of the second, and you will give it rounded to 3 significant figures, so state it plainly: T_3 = 1.28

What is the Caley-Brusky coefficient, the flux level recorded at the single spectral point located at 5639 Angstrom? 10.21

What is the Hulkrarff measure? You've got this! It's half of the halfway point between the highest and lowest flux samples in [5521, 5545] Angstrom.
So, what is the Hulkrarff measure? 5.07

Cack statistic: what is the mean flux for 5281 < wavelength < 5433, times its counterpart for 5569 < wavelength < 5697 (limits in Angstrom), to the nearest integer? 139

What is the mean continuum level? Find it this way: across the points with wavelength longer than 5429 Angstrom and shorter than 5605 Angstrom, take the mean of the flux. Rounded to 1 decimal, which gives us 10.9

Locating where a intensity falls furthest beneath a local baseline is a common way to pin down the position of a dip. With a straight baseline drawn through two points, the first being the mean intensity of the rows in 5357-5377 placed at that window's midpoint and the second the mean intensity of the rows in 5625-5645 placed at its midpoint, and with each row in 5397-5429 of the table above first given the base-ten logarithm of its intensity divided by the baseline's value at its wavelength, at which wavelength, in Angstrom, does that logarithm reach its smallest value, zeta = 5411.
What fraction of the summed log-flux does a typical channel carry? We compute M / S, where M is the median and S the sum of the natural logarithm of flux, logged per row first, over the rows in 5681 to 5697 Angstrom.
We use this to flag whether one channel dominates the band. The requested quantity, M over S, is 0.251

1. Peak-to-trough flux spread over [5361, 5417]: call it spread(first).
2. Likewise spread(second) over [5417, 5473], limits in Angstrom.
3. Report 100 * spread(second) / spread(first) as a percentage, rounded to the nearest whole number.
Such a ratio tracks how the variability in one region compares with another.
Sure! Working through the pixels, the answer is 171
